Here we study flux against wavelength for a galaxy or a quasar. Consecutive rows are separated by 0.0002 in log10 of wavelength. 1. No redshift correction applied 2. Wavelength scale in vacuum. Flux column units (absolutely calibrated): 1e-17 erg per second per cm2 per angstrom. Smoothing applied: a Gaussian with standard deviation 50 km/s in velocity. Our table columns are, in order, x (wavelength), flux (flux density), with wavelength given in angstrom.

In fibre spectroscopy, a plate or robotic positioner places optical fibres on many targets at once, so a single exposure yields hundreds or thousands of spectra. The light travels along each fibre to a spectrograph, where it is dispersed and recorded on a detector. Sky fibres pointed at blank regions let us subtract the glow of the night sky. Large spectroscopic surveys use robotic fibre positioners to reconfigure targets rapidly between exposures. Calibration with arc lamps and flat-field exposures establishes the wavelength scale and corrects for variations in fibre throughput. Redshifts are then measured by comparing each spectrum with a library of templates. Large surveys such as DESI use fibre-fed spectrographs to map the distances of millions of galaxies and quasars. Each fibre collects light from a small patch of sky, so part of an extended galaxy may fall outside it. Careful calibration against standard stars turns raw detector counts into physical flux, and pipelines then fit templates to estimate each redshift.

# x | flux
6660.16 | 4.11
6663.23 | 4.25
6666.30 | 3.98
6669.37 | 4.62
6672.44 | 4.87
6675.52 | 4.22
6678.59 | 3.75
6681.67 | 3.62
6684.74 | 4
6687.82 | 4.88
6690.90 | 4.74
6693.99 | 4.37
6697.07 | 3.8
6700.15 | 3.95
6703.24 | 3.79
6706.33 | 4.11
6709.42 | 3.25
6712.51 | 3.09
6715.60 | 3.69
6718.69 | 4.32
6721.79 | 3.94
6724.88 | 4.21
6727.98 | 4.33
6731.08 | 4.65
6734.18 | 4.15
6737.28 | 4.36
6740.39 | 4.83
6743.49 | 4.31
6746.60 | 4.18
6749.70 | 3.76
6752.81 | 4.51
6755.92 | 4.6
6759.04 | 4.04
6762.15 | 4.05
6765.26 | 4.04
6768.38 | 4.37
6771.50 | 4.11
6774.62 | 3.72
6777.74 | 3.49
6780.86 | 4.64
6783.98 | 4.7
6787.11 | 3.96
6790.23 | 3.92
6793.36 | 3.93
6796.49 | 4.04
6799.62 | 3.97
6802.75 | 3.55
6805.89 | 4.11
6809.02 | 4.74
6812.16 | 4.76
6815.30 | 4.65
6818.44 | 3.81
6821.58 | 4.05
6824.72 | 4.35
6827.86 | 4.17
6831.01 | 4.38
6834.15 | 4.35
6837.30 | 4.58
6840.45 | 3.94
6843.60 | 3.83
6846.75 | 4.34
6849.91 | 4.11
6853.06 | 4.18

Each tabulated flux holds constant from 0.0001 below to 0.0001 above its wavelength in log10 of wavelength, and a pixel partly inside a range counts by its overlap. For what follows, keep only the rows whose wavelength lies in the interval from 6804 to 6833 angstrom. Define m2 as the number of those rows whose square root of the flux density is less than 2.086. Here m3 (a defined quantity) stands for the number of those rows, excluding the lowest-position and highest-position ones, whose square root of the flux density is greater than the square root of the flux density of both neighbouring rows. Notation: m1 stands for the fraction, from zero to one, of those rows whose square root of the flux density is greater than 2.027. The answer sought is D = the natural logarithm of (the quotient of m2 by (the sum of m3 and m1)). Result 0.59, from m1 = 0.8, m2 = 5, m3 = 2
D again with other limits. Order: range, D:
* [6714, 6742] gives 0.77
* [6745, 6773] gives 0.52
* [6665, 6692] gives 0.67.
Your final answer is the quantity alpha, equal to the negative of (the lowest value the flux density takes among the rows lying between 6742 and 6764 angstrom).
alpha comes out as -3.8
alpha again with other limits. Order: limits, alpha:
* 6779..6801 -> -3.9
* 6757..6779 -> -3.5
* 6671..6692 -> -3.6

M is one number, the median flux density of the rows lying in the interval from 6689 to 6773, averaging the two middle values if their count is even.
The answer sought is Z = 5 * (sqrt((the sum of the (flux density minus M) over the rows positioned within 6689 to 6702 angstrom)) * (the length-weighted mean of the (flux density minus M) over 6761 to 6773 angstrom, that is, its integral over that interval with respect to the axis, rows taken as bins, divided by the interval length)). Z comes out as -0.01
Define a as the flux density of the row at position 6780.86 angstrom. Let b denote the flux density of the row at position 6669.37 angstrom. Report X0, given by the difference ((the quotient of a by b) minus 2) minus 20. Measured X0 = -21.0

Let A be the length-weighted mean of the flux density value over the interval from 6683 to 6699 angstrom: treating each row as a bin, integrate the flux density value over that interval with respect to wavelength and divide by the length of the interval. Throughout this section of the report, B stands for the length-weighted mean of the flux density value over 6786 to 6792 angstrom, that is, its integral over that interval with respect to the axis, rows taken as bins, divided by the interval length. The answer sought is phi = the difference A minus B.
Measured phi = 0.40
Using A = 4.34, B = 3.94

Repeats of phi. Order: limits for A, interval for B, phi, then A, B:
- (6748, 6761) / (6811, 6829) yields -0.07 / 4.22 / 4.29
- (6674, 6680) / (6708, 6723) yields 0.34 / 3.99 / 3.66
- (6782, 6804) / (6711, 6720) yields 0.34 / 4.03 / 3.69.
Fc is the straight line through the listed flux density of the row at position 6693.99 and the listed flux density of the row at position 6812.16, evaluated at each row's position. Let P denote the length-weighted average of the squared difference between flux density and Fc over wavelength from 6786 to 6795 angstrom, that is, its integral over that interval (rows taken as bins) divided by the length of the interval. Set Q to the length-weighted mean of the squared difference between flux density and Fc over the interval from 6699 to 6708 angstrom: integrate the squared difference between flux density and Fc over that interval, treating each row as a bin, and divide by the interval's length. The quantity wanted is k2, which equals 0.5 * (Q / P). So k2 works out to 0.21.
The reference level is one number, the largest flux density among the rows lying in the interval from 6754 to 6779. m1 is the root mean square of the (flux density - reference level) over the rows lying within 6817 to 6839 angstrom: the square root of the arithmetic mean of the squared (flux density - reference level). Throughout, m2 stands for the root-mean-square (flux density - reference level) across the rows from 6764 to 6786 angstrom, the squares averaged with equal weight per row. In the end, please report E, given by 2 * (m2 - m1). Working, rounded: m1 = 0.43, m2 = 0.61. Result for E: 0.4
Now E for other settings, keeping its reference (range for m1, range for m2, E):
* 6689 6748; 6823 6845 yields -0.4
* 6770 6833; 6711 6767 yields 0.0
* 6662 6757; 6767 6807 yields 0.1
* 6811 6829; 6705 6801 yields 0.4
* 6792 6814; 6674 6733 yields 0.2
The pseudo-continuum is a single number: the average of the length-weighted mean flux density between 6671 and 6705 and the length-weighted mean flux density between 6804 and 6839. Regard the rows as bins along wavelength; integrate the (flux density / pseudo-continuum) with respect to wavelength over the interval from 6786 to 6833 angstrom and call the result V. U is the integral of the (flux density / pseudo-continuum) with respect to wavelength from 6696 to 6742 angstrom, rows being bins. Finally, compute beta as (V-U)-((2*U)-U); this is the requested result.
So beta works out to -41.2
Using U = 43.5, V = 45.9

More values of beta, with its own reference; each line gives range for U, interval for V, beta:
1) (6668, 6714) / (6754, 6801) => -42.5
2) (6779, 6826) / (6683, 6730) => -48.3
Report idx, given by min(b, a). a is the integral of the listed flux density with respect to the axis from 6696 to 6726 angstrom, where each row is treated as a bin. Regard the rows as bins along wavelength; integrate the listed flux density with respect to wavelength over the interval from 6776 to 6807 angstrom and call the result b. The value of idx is 114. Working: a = 114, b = 125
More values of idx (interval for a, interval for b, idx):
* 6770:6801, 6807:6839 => 126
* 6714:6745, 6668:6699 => 133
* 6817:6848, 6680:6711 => 125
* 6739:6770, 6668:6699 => 132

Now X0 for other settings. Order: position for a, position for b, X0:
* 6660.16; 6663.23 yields -21.0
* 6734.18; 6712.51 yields -20.7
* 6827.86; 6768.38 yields -21.0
